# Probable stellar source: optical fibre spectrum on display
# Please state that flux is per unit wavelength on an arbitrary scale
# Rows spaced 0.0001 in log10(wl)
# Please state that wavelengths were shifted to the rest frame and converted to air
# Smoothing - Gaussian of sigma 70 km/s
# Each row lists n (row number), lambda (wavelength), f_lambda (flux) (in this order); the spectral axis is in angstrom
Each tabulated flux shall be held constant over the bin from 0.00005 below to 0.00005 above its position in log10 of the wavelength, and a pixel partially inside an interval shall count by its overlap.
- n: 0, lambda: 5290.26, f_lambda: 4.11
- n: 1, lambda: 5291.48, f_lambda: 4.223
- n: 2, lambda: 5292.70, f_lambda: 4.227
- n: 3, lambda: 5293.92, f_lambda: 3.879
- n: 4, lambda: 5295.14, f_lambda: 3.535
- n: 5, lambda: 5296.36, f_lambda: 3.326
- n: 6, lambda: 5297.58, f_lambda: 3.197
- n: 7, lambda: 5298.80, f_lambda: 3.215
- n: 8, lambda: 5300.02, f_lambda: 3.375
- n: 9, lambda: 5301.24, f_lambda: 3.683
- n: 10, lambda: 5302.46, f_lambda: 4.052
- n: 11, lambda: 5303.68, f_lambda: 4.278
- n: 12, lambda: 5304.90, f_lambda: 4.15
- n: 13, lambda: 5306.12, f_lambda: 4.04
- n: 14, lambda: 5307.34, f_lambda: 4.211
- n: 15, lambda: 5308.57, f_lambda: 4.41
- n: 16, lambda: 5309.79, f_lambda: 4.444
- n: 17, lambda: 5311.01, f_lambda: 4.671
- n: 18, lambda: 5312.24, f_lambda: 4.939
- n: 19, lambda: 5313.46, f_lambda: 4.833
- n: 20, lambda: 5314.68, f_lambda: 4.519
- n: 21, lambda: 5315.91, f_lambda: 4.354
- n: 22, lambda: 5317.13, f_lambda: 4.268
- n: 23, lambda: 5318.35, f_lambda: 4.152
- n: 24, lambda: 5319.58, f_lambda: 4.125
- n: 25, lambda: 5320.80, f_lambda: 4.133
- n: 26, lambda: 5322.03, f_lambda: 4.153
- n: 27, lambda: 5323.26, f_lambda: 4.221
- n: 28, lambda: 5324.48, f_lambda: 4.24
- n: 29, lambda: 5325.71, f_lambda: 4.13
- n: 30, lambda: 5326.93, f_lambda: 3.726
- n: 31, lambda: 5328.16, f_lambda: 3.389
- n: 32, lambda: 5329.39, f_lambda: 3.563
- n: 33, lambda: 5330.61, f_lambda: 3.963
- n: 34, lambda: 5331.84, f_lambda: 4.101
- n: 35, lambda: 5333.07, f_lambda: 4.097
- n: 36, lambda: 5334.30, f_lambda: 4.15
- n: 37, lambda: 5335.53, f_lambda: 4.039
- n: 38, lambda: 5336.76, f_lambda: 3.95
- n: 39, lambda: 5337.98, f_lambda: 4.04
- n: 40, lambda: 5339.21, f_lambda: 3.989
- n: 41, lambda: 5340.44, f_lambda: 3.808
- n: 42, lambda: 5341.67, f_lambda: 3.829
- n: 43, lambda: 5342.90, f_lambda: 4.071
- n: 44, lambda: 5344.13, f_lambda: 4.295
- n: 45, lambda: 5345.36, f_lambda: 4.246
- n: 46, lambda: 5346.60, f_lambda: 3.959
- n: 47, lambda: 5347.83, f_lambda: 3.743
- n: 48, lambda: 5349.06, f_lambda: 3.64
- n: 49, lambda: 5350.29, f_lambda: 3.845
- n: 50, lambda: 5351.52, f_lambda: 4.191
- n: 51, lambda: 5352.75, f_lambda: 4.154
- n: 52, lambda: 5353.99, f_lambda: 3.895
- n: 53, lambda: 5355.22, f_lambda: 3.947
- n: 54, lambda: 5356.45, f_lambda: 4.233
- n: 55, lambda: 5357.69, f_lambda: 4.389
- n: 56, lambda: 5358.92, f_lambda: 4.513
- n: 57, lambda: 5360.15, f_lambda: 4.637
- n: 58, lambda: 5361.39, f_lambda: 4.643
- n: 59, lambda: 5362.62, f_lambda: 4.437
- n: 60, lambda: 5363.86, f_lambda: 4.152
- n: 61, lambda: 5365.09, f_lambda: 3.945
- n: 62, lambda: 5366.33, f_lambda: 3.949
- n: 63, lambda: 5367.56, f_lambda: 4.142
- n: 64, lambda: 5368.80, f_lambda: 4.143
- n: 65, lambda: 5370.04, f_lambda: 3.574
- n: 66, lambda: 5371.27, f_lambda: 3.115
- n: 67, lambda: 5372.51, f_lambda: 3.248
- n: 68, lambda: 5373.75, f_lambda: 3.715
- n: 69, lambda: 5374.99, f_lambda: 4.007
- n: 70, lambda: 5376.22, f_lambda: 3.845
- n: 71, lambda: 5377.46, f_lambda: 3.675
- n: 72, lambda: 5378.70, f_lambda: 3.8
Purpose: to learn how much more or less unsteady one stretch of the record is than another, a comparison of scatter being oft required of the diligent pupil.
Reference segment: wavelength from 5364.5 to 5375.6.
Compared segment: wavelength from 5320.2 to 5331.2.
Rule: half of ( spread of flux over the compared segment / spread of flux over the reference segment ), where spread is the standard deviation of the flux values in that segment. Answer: 0.41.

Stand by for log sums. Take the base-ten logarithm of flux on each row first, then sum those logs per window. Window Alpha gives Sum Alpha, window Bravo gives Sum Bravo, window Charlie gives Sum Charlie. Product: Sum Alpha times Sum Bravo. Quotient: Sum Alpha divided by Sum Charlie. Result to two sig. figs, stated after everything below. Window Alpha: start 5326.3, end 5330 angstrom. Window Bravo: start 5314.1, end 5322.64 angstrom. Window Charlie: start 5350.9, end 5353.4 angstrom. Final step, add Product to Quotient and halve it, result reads 4.3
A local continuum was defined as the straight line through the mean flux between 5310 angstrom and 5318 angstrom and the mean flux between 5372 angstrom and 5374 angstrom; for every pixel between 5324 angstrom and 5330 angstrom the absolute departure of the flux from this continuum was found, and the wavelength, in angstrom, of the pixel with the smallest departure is 5324.48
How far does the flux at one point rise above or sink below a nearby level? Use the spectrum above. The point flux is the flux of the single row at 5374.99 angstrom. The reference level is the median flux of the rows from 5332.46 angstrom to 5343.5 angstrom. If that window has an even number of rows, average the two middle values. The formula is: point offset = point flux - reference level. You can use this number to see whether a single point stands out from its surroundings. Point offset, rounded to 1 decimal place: 0.0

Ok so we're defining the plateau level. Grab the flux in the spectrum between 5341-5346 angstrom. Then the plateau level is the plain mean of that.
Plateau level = 4.1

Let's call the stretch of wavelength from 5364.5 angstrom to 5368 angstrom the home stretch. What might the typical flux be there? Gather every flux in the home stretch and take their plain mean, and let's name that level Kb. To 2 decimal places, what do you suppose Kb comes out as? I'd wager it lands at 4.01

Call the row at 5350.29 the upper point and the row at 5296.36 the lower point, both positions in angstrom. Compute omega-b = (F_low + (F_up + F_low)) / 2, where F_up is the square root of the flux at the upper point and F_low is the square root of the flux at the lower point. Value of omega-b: 2.80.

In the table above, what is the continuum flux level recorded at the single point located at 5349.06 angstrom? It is 3.64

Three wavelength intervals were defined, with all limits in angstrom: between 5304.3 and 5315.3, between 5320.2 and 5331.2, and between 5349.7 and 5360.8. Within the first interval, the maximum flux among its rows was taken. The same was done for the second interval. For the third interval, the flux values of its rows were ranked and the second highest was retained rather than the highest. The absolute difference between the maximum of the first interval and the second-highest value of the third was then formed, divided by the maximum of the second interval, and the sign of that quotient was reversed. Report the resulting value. -0.10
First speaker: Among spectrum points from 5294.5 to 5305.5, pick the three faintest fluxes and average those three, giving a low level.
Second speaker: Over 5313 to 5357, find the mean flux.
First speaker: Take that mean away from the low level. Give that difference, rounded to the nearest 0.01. -0.81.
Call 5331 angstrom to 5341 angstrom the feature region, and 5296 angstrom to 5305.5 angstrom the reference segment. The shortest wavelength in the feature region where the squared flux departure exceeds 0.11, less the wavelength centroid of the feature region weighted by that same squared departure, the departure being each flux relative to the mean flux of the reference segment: -3.2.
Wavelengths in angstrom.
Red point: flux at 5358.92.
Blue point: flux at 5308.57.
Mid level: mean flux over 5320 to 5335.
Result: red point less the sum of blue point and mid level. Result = -3.9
